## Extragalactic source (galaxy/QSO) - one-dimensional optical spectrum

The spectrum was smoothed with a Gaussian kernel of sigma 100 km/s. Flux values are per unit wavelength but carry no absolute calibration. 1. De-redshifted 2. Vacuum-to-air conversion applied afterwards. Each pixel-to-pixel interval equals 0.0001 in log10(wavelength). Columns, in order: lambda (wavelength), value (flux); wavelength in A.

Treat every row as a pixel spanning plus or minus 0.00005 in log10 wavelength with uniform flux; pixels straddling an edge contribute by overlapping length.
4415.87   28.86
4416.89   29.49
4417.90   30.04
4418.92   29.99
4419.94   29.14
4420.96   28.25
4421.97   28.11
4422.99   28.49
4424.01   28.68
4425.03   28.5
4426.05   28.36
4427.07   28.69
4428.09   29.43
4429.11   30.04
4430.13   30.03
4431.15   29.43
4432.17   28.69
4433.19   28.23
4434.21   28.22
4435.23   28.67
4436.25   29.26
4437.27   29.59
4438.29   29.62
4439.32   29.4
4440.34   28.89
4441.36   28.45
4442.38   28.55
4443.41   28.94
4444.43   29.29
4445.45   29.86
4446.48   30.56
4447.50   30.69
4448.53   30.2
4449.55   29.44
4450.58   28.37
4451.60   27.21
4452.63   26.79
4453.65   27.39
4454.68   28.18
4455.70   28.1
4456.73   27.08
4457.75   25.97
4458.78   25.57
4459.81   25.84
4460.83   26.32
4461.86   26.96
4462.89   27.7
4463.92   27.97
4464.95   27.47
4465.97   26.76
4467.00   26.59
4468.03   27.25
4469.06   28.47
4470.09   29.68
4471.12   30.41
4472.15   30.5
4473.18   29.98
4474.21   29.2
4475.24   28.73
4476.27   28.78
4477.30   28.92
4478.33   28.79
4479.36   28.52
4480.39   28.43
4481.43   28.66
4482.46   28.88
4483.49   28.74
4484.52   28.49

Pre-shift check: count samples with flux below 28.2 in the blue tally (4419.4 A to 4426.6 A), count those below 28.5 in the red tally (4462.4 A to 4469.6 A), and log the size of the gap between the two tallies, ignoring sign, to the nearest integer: 6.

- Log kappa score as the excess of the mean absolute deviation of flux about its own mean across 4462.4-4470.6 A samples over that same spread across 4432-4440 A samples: 0.22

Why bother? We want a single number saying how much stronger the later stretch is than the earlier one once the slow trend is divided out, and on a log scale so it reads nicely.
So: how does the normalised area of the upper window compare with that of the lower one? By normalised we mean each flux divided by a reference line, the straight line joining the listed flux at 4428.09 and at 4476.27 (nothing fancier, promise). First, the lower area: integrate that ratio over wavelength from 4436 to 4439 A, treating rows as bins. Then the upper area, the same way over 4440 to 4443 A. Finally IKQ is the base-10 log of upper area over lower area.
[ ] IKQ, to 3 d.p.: -0.012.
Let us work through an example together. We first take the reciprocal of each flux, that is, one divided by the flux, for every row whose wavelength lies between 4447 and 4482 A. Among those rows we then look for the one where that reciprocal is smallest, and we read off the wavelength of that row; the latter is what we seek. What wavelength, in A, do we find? 4447.50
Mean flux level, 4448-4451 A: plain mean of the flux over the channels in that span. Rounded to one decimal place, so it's 29.3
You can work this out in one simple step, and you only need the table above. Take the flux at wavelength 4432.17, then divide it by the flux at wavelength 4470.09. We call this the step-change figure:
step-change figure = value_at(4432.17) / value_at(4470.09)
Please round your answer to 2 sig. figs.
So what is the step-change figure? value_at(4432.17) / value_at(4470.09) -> 0.97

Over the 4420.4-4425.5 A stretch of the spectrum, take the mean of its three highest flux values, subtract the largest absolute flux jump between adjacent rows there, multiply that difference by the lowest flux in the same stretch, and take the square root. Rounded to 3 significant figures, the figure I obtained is 28.1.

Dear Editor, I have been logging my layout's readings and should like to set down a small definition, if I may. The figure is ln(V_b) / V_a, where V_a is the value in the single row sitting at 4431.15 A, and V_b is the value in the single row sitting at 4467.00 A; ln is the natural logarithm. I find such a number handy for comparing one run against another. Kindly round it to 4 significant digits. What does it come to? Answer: 0.1115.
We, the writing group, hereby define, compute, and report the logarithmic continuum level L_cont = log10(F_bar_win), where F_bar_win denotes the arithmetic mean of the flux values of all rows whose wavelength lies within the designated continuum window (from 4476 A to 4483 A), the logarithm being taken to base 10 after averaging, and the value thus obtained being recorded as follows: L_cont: 1.46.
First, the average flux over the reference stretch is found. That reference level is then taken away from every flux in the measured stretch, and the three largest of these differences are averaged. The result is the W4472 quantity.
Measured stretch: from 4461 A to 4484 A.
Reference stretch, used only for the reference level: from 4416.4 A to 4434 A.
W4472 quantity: 1.3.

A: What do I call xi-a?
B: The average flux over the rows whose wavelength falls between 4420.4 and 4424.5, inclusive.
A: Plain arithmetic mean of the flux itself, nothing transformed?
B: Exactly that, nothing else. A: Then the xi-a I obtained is 28.4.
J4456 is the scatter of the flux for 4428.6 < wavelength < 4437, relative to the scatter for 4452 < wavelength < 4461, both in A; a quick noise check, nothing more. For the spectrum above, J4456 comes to 0.76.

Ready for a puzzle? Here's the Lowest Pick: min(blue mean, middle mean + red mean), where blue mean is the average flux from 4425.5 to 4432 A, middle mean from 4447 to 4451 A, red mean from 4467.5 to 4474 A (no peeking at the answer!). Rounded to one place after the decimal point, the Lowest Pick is 29.3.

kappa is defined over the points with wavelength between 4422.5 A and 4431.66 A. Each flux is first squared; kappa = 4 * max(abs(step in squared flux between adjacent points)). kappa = 172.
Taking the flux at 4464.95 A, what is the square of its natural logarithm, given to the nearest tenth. 11.0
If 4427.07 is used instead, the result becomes 11.3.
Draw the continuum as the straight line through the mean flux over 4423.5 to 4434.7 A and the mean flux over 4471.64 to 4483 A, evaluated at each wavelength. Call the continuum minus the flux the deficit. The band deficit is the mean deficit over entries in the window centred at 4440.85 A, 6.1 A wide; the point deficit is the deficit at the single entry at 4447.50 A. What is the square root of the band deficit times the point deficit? 0.16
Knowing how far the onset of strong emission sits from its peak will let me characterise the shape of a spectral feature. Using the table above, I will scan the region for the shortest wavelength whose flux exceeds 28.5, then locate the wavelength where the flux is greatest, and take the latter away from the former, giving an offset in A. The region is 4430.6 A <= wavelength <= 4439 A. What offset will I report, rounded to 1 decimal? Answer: -7.1 A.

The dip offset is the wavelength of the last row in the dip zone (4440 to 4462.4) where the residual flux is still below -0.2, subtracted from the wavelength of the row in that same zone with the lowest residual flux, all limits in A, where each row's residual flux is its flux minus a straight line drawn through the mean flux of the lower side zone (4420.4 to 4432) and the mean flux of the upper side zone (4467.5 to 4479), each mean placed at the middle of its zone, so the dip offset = -3.1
